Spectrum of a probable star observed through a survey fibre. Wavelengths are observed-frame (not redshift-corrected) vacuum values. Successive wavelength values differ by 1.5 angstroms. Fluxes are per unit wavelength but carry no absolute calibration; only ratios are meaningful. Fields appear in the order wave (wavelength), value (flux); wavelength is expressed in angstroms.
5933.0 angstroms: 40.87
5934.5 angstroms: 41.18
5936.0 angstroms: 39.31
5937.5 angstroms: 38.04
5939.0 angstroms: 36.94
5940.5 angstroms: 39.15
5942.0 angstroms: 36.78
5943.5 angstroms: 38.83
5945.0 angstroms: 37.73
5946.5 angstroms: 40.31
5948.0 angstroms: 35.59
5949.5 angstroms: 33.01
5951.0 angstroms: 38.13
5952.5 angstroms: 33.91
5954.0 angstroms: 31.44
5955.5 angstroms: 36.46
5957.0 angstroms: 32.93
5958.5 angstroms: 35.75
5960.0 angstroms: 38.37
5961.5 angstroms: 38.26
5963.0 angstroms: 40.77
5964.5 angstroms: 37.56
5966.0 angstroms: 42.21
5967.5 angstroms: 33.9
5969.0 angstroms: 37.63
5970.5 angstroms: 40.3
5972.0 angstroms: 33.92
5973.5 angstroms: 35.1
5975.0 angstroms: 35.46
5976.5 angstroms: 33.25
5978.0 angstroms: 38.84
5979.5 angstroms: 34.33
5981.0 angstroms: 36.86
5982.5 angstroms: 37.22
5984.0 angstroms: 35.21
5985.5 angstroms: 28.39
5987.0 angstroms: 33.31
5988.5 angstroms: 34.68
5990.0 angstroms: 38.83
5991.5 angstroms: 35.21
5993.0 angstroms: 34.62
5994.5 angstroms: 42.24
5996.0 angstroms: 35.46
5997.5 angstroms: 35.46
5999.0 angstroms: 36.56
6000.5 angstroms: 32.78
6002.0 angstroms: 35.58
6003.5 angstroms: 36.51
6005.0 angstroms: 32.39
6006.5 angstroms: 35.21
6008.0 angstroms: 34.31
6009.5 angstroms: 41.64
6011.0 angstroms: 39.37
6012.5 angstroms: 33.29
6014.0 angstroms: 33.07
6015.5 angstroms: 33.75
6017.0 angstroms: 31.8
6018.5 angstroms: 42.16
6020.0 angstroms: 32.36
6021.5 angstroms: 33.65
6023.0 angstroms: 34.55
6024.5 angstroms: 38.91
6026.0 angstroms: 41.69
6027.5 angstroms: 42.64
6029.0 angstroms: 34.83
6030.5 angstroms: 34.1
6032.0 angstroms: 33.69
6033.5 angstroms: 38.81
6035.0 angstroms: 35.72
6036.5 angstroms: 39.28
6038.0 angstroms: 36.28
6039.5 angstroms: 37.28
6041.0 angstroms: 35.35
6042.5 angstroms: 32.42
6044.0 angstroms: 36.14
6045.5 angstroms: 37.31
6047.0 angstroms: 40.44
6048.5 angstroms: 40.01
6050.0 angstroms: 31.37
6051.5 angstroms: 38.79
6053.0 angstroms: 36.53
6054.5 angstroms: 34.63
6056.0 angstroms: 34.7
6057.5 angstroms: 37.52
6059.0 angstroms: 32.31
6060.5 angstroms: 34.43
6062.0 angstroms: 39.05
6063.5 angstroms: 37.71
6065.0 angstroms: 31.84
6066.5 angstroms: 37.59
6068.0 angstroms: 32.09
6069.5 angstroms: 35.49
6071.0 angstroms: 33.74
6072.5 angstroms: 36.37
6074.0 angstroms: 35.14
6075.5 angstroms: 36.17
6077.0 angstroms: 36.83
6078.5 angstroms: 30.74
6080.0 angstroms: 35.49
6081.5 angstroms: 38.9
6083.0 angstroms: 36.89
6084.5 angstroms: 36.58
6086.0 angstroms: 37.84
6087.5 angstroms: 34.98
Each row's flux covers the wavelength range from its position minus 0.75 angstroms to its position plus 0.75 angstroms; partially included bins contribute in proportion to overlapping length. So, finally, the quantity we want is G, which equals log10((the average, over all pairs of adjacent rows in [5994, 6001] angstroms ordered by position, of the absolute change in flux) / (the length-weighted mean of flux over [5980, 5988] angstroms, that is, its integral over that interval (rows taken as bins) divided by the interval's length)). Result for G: -1.07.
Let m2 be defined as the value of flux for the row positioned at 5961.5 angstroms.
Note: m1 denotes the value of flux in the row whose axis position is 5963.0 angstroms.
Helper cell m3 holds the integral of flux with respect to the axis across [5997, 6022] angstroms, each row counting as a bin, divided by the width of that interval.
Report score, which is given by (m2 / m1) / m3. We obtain 0.0266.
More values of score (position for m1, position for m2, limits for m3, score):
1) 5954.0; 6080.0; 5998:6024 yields 0.0320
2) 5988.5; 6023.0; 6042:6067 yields 0.0276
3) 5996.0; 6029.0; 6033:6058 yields 0.0268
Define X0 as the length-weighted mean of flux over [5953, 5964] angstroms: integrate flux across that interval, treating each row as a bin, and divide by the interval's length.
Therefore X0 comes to 36.3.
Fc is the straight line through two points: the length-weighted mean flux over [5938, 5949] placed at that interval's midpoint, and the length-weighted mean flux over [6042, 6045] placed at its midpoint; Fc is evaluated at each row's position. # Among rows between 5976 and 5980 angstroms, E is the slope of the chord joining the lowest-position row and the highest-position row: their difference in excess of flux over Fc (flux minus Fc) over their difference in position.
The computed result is 0.39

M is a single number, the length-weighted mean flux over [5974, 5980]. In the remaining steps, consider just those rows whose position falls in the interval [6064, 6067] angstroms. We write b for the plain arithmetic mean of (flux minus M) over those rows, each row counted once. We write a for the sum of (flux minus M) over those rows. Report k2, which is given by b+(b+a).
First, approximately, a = -1.6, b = -0.8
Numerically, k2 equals -3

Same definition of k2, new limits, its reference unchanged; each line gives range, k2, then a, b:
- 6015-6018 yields -11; -5.5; -2.7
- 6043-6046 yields 5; 2.4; 1.2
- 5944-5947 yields 14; 7.0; 3.5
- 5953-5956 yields -6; -3.1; -1.6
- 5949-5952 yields 0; 0.1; 0.1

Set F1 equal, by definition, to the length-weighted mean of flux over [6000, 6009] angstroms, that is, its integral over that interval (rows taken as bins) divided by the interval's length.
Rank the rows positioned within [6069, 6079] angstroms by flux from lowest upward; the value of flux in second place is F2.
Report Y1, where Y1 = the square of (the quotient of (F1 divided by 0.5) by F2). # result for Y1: 4.23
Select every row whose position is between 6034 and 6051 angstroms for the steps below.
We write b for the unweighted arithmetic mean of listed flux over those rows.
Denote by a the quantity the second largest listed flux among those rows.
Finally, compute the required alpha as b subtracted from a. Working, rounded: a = 40.01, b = 36.5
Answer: 3.5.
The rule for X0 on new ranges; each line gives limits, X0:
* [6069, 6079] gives 35.0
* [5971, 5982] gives 35.5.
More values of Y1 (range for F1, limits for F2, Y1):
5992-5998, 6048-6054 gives 4.09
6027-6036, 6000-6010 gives 4.97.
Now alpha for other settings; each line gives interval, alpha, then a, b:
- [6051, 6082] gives 3.4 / 38.9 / 35.5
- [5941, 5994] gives 4.6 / 40.77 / 36.1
